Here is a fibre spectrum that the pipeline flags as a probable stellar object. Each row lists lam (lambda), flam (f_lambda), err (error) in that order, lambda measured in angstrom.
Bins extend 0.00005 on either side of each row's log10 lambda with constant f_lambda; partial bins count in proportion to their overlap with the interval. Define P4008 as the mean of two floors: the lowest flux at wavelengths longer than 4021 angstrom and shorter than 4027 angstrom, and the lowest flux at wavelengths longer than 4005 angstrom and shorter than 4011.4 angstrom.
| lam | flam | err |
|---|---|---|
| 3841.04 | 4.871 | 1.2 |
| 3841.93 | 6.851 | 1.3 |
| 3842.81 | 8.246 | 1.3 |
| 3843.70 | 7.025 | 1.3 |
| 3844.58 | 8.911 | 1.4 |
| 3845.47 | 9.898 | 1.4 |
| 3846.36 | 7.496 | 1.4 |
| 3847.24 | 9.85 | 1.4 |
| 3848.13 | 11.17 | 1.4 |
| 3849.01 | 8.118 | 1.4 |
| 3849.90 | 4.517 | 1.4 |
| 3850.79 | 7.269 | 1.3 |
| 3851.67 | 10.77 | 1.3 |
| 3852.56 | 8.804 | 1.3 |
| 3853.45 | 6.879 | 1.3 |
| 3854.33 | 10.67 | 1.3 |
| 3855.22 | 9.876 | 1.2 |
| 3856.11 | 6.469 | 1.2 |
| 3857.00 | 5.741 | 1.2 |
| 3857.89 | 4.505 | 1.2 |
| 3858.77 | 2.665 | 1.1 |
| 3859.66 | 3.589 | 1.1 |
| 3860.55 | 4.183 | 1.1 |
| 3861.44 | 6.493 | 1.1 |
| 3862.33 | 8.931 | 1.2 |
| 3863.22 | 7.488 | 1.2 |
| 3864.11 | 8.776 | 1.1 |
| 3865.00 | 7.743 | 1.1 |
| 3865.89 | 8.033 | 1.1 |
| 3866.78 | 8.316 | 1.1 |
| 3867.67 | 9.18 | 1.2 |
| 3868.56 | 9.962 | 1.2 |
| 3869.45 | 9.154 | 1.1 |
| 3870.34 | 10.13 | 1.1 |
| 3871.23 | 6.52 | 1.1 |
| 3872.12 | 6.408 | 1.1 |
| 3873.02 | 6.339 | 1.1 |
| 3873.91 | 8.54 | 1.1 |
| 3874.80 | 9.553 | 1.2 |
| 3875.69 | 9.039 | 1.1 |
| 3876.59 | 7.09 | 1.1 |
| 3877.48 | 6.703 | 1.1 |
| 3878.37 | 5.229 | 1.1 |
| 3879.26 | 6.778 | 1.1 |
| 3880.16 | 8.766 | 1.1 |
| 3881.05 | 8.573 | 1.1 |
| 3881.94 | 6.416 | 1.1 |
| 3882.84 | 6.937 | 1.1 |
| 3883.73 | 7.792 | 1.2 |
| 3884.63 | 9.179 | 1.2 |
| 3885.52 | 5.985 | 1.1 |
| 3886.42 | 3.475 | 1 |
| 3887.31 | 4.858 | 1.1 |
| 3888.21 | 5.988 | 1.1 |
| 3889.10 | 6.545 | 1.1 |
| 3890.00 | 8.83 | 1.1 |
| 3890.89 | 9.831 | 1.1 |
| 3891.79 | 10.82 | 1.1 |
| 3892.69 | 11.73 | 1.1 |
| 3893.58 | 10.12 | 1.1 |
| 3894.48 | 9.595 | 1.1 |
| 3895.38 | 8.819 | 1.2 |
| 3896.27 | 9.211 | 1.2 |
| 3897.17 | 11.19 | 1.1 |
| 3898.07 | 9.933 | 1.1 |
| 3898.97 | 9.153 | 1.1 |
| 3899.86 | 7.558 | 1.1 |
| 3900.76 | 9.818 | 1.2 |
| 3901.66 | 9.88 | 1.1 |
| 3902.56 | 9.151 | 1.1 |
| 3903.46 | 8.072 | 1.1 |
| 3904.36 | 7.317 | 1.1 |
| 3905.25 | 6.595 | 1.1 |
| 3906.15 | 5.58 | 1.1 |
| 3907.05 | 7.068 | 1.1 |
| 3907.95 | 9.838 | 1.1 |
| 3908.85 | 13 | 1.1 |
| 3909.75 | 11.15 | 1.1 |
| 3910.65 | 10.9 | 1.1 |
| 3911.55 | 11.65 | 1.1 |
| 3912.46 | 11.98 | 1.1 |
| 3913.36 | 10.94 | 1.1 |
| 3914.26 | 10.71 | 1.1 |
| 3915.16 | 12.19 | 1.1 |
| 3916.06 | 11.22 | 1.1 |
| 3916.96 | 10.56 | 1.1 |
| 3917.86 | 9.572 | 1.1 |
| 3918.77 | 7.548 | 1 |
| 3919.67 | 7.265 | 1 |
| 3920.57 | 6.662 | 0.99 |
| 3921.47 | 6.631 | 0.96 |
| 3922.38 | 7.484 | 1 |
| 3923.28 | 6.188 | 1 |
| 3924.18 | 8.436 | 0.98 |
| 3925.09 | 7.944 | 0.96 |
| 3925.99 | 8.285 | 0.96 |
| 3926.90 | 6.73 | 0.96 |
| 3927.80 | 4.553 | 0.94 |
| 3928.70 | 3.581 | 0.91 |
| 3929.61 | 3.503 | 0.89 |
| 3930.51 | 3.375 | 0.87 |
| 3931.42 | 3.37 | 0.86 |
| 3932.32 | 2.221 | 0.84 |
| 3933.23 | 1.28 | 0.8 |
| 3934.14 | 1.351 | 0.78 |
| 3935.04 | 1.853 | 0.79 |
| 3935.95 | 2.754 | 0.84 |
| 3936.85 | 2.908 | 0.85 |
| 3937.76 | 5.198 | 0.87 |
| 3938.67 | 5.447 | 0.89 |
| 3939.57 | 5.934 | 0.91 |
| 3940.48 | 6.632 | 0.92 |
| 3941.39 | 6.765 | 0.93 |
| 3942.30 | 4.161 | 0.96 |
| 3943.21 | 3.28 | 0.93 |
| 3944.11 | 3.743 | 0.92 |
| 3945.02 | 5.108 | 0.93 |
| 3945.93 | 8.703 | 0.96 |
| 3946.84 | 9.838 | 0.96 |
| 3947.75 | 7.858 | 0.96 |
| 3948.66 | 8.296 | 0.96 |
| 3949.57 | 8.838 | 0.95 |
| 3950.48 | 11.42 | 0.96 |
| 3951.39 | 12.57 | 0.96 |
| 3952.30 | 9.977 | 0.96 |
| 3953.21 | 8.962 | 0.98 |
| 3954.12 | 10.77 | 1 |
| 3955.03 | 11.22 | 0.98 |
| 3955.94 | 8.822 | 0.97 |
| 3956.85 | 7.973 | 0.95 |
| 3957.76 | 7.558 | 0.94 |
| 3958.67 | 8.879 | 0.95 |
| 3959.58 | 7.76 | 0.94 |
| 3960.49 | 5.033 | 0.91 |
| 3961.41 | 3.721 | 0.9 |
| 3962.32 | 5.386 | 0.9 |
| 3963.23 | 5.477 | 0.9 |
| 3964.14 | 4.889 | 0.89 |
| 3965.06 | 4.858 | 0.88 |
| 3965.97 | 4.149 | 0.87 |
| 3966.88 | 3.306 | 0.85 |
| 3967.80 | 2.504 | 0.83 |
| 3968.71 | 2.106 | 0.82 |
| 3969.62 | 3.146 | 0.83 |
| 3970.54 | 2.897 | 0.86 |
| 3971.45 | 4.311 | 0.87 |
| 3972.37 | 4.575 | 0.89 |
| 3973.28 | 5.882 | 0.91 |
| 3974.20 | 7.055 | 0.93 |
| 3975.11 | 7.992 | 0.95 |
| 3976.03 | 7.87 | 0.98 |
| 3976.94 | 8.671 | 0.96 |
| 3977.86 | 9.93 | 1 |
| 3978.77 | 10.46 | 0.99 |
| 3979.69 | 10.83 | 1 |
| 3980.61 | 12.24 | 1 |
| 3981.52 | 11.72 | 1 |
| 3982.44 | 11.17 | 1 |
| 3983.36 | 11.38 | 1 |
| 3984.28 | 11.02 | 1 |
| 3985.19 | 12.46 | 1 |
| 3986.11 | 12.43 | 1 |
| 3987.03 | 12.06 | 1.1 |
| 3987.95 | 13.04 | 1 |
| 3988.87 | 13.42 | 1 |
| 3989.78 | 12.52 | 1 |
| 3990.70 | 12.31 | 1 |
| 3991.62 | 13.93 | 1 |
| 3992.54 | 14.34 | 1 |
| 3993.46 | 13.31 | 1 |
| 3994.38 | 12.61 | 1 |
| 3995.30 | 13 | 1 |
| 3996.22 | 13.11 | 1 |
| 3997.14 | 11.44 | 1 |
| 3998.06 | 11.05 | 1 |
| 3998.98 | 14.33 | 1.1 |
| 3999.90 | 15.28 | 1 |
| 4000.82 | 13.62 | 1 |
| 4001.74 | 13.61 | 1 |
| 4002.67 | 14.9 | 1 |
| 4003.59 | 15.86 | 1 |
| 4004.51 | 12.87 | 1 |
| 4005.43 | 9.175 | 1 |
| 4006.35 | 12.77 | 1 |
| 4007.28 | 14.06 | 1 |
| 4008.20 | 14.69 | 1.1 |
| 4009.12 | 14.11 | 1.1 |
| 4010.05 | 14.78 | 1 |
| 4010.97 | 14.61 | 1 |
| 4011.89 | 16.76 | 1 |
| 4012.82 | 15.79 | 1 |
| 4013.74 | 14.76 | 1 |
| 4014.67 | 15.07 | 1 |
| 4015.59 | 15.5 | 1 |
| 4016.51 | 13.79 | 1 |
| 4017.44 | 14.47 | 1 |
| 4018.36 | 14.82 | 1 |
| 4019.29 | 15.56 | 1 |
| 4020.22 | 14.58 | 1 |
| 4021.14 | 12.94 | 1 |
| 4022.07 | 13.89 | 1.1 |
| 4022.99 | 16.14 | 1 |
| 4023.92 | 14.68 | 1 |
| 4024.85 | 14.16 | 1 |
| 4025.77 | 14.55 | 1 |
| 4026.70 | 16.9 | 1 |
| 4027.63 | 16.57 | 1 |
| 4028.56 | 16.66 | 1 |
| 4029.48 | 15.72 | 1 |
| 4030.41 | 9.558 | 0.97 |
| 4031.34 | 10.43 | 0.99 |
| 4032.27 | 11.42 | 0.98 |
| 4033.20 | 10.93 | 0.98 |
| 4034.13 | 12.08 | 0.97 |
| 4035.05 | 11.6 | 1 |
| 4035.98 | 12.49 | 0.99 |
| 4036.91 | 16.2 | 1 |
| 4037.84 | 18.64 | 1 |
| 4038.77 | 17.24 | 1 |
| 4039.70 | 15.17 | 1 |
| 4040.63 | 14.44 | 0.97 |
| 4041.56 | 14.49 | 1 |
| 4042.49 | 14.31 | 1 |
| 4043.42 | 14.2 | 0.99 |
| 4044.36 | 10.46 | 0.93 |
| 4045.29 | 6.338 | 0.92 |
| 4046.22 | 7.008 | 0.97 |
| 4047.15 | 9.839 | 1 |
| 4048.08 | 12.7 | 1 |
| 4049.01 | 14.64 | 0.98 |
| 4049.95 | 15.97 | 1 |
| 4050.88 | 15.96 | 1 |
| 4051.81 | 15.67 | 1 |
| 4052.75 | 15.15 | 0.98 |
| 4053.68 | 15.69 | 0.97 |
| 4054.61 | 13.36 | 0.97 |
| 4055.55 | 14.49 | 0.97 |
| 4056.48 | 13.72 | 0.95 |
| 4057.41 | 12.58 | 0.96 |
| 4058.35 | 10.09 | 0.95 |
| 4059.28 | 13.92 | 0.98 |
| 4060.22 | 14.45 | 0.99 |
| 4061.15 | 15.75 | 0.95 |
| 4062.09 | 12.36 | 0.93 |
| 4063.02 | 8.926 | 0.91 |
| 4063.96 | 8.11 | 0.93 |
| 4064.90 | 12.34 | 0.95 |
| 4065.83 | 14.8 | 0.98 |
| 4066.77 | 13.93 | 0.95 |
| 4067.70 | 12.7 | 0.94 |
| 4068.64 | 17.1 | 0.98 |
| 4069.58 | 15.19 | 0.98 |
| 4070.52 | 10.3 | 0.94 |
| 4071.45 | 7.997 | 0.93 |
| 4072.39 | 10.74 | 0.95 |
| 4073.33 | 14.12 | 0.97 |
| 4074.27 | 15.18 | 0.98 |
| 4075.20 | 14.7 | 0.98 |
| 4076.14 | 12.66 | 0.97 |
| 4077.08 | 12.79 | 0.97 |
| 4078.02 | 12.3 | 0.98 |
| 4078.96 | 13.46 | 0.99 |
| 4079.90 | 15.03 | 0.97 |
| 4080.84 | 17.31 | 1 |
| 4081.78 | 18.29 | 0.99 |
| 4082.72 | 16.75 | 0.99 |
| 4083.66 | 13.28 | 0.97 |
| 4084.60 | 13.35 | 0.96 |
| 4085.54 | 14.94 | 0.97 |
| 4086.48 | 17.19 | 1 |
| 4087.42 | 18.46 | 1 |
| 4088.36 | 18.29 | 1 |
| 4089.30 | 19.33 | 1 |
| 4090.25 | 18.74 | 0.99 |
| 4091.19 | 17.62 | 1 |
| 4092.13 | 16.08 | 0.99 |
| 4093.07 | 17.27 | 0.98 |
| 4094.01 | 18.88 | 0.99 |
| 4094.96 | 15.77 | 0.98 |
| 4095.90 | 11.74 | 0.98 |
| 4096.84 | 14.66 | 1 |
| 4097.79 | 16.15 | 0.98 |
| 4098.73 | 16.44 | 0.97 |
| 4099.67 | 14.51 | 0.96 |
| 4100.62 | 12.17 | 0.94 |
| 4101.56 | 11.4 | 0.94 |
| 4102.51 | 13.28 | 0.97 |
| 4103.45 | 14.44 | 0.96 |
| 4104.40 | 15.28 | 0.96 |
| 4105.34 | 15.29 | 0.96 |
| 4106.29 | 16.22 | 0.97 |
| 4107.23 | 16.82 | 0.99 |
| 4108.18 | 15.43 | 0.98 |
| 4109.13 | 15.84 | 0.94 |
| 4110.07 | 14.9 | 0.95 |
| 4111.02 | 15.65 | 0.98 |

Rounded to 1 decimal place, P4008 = 11.1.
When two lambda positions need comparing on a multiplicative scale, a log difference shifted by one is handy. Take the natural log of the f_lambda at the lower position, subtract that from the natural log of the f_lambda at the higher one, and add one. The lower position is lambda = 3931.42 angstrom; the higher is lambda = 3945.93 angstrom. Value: 1.9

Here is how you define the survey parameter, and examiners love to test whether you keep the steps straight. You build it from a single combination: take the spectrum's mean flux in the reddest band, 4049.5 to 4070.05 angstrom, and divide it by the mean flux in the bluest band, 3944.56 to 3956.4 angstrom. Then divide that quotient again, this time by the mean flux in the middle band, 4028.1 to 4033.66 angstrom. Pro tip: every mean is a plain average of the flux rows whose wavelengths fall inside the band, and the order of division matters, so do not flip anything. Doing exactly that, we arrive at 0.117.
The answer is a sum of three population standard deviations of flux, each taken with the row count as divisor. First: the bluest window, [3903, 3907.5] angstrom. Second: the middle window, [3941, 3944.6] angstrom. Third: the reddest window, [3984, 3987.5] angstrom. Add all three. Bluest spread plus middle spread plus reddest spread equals 2.8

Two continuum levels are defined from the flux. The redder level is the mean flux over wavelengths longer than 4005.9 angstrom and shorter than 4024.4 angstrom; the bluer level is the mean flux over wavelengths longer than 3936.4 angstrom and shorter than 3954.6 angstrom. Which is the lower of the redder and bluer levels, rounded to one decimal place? 7.3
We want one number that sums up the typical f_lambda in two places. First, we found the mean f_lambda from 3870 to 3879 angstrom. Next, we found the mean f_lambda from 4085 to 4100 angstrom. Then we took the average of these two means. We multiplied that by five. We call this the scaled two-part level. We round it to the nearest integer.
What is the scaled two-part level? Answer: 60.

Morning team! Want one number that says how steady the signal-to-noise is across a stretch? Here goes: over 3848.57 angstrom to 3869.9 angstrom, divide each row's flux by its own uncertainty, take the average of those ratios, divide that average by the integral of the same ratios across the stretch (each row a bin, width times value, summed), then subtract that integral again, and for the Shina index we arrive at -132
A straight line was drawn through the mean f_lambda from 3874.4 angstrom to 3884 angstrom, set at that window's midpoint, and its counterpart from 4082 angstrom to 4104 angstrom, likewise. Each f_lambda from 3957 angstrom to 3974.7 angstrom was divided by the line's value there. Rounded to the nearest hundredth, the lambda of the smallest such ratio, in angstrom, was 3968.71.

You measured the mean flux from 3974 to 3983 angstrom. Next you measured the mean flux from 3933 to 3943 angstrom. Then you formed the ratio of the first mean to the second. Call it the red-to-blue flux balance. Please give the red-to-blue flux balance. 2.43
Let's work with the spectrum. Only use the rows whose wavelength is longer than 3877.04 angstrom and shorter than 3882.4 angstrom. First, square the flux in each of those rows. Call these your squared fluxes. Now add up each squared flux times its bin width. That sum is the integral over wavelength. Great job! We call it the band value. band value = 277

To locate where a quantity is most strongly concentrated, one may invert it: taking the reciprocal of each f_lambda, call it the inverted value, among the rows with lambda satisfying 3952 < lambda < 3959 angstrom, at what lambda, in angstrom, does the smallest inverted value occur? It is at 3955.03 angstrom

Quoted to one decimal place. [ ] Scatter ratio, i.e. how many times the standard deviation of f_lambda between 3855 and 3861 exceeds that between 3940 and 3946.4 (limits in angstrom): 1.2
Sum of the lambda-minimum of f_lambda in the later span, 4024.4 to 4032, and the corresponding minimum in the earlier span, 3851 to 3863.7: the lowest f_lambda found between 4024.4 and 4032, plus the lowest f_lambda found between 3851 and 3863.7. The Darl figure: 12.2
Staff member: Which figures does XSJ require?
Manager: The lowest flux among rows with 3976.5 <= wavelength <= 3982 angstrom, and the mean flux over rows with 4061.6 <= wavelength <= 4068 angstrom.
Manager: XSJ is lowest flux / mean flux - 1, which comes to -0.27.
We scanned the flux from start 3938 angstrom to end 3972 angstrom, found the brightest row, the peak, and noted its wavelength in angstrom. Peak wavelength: 3951.39 angstrom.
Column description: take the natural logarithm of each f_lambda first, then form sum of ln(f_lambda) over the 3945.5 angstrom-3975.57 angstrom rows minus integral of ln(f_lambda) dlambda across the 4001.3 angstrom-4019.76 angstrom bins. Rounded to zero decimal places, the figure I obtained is 11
